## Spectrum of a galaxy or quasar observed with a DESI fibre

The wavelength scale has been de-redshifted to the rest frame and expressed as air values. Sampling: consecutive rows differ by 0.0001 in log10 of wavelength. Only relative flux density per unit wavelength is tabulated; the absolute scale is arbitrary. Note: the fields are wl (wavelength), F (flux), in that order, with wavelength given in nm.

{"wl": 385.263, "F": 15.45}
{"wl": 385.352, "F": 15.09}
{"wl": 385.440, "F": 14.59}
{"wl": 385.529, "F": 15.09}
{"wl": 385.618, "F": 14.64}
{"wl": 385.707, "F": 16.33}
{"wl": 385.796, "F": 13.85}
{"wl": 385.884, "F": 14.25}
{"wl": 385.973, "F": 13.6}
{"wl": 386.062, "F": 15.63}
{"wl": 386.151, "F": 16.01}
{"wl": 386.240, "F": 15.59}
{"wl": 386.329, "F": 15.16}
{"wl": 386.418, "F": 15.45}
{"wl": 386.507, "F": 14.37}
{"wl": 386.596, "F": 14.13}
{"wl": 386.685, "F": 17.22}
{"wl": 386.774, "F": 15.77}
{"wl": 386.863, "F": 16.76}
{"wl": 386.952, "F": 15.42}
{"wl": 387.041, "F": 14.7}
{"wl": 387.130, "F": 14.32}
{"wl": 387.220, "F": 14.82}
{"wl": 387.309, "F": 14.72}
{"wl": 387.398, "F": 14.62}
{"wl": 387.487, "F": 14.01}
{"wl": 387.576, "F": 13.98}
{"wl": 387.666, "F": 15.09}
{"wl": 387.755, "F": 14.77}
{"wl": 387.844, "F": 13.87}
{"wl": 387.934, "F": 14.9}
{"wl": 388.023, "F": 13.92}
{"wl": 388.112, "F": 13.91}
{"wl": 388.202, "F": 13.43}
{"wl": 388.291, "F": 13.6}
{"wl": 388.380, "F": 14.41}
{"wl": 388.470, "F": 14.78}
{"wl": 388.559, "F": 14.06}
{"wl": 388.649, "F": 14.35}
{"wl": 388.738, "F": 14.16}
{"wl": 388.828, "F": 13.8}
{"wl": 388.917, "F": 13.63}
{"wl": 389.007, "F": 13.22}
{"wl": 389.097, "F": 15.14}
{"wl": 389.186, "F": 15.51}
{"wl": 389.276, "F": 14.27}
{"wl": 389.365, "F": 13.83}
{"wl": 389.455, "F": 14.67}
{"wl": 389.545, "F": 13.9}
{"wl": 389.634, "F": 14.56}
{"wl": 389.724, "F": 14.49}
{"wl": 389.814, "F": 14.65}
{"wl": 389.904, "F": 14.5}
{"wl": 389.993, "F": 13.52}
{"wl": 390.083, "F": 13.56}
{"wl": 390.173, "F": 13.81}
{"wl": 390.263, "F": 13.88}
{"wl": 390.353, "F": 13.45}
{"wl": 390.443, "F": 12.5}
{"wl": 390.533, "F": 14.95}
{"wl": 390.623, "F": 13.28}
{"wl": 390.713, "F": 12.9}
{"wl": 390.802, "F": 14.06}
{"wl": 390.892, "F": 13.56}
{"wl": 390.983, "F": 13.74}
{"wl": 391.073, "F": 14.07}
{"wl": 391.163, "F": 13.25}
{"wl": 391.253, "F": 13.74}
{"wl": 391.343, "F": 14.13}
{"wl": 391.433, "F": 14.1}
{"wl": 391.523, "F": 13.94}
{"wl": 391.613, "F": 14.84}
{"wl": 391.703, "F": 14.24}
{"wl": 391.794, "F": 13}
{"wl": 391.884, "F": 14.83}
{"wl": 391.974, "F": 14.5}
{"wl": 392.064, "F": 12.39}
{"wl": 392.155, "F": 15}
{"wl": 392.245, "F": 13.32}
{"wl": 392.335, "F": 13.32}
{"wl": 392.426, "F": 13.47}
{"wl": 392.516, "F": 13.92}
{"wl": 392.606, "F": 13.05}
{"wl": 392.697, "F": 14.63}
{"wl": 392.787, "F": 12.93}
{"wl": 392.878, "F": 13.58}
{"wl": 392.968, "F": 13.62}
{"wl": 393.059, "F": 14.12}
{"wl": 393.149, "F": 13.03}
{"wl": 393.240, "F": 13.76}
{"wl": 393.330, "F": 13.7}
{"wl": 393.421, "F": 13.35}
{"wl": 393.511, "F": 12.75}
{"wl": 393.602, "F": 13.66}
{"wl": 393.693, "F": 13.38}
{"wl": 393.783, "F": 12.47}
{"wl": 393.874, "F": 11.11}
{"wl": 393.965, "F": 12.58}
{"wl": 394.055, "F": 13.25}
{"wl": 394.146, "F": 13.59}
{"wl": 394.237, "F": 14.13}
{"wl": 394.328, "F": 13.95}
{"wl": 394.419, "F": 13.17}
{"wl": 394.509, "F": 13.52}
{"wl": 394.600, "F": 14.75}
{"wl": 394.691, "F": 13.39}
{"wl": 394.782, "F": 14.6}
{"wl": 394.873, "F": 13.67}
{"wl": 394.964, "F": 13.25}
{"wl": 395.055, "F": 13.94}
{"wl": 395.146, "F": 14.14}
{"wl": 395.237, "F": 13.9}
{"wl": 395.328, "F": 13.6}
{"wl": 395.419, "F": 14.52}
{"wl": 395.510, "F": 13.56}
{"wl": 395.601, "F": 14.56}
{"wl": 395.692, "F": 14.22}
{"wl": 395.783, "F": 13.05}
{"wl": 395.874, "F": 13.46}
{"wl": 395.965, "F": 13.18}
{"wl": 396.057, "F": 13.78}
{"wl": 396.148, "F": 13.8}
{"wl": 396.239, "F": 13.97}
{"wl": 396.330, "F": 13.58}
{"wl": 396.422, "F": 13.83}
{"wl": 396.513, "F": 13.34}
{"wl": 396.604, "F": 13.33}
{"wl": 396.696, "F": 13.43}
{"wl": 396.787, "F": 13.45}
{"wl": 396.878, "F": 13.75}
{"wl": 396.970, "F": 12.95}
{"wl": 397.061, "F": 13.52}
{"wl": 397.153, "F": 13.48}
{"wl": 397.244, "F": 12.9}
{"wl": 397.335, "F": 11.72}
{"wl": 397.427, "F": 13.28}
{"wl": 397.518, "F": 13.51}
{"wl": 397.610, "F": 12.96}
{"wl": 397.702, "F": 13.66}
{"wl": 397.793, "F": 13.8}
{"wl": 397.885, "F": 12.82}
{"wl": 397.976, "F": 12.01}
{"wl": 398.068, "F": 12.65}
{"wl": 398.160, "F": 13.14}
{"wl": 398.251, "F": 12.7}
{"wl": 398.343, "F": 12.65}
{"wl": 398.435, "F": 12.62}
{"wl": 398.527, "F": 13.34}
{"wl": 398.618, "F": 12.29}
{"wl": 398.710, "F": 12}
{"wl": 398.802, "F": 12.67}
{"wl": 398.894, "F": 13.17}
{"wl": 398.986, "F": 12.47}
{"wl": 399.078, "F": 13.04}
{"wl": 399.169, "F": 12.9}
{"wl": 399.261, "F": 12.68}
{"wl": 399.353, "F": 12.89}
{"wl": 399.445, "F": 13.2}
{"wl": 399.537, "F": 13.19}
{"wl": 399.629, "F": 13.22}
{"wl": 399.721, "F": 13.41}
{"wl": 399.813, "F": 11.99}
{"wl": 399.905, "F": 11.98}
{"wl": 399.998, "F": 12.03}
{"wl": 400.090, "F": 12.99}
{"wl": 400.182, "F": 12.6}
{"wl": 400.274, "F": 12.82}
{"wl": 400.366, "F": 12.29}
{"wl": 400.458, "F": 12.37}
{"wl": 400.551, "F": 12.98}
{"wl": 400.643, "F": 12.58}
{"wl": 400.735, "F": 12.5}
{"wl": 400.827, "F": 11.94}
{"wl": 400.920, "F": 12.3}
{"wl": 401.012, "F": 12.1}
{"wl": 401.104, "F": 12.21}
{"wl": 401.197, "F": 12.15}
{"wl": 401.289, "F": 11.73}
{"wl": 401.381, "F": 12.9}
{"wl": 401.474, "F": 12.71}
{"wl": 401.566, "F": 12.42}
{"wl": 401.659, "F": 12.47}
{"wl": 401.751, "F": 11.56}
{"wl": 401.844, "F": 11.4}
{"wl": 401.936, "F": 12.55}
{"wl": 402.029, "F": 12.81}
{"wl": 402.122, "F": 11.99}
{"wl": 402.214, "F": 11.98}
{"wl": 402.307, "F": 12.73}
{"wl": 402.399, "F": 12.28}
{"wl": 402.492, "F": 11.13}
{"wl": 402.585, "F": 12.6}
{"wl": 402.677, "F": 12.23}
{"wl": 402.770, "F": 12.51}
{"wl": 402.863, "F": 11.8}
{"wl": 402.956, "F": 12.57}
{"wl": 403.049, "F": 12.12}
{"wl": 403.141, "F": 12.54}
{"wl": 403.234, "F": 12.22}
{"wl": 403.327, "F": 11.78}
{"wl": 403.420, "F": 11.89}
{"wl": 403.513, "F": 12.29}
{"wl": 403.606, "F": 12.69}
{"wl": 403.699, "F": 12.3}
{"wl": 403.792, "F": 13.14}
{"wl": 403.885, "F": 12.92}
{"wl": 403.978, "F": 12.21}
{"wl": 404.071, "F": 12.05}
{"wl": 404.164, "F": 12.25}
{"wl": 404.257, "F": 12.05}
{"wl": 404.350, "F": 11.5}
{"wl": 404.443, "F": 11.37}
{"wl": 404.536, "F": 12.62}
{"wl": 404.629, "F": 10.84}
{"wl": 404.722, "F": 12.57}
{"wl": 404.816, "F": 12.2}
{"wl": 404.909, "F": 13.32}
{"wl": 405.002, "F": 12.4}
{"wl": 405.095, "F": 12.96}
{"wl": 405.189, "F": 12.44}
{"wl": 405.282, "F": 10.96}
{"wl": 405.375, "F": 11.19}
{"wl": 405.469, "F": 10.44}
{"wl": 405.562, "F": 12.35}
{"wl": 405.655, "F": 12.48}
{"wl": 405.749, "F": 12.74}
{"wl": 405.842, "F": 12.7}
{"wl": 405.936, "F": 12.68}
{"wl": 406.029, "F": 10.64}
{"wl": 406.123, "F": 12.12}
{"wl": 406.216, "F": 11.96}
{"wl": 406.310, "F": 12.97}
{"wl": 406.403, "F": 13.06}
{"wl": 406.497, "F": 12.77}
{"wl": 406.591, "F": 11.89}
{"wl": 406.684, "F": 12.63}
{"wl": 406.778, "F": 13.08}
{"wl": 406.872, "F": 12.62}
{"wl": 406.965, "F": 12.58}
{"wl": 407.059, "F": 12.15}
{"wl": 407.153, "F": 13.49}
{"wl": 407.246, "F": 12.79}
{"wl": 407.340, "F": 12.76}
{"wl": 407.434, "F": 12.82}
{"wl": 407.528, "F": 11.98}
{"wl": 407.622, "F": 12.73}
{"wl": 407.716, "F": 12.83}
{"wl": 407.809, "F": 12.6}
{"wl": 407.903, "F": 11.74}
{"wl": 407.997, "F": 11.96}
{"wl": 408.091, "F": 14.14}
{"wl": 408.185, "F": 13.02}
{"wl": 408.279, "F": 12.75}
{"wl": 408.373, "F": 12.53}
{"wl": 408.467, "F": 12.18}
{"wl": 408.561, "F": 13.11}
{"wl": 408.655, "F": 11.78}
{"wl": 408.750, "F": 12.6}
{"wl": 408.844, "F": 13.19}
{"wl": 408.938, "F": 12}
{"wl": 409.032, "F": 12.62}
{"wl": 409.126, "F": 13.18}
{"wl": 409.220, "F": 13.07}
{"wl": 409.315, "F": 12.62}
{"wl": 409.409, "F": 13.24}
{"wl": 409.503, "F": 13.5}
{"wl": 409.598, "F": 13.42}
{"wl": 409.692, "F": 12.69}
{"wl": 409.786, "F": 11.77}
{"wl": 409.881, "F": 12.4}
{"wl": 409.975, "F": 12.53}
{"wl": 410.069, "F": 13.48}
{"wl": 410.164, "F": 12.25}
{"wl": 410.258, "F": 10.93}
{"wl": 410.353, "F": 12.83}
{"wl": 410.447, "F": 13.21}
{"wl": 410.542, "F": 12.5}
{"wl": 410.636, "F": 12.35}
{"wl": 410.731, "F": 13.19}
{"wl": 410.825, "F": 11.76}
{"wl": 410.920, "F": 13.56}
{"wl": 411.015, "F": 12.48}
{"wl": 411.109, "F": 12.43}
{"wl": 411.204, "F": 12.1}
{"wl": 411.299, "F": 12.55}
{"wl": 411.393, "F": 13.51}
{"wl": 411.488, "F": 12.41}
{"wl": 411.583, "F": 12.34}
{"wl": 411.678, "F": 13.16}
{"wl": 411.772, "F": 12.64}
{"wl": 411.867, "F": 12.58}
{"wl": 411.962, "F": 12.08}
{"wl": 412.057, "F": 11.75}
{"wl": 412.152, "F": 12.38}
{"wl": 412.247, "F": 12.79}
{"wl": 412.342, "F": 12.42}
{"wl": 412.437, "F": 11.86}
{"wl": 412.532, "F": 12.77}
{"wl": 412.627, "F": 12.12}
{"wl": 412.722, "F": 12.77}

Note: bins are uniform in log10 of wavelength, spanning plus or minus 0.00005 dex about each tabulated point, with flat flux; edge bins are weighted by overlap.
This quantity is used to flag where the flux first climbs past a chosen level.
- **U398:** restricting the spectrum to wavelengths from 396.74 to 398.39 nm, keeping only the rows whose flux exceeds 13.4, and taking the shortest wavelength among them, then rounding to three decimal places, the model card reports 396.787 nm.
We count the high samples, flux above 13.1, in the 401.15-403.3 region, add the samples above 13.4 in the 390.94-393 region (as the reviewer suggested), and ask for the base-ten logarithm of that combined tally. 1.20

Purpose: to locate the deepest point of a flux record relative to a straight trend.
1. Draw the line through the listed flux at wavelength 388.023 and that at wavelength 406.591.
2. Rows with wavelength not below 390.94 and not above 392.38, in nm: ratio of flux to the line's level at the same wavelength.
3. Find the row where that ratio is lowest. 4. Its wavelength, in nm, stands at 392.064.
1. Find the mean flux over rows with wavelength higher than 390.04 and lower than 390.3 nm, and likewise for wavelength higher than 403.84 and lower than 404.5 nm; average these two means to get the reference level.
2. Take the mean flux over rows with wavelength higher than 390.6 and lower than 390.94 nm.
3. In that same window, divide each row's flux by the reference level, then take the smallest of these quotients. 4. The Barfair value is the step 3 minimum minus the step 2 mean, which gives -12.5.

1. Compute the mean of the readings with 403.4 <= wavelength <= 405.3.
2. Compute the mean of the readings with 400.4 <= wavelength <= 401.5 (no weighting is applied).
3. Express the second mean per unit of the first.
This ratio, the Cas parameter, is 1.01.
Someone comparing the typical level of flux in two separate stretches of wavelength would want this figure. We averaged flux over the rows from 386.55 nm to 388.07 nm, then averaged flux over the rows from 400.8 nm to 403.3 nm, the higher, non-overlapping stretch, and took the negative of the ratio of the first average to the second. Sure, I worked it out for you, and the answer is -1.22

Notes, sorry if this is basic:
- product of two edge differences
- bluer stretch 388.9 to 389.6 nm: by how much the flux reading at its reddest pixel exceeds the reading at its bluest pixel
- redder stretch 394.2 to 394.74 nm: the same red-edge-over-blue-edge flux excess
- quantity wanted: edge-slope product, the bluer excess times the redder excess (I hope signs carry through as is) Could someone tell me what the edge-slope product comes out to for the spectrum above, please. -0.20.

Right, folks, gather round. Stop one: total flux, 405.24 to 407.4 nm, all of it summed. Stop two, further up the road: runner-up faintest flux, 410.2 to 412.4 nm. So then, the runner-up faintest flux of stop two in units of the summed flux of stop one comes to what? 0.0415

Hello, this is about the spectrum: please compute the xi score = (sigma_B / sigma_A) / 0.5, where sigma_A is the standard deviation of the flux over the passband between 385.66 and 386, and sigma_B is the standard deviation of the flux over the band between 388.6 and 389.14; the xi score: 1.1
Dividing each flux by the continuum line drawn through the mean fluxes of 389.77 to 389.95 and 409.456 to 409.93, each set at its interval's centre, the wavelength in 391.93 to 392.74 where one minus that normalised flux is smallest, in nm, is 392.155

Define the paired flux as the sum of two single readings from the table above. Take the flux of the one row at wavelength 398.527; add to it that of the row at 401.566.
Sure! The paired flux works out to 25.8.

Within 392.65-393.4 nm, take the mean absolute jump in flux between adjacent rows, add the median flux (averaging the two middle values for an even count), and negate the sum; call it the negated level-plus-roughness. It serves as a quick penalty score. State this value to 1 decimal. -14.3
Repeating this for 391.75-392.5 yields -14.6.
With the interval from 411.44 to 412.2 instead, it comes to -12.8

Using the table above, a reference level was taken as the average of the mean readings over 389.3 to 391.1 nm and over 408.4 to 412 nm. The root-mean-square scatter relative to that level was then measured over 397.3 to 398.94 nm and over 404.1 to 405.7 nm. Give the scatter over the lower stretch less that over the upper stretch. -0.8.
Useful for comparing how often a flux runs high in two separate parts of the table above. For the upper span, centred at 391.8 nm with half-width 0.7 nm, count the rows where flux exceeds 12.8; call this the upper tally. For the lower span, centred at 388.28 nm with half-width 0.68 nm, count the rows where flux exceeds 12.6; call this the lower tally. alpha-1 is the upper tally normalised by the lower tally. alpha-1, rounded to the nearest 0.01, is 0.93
